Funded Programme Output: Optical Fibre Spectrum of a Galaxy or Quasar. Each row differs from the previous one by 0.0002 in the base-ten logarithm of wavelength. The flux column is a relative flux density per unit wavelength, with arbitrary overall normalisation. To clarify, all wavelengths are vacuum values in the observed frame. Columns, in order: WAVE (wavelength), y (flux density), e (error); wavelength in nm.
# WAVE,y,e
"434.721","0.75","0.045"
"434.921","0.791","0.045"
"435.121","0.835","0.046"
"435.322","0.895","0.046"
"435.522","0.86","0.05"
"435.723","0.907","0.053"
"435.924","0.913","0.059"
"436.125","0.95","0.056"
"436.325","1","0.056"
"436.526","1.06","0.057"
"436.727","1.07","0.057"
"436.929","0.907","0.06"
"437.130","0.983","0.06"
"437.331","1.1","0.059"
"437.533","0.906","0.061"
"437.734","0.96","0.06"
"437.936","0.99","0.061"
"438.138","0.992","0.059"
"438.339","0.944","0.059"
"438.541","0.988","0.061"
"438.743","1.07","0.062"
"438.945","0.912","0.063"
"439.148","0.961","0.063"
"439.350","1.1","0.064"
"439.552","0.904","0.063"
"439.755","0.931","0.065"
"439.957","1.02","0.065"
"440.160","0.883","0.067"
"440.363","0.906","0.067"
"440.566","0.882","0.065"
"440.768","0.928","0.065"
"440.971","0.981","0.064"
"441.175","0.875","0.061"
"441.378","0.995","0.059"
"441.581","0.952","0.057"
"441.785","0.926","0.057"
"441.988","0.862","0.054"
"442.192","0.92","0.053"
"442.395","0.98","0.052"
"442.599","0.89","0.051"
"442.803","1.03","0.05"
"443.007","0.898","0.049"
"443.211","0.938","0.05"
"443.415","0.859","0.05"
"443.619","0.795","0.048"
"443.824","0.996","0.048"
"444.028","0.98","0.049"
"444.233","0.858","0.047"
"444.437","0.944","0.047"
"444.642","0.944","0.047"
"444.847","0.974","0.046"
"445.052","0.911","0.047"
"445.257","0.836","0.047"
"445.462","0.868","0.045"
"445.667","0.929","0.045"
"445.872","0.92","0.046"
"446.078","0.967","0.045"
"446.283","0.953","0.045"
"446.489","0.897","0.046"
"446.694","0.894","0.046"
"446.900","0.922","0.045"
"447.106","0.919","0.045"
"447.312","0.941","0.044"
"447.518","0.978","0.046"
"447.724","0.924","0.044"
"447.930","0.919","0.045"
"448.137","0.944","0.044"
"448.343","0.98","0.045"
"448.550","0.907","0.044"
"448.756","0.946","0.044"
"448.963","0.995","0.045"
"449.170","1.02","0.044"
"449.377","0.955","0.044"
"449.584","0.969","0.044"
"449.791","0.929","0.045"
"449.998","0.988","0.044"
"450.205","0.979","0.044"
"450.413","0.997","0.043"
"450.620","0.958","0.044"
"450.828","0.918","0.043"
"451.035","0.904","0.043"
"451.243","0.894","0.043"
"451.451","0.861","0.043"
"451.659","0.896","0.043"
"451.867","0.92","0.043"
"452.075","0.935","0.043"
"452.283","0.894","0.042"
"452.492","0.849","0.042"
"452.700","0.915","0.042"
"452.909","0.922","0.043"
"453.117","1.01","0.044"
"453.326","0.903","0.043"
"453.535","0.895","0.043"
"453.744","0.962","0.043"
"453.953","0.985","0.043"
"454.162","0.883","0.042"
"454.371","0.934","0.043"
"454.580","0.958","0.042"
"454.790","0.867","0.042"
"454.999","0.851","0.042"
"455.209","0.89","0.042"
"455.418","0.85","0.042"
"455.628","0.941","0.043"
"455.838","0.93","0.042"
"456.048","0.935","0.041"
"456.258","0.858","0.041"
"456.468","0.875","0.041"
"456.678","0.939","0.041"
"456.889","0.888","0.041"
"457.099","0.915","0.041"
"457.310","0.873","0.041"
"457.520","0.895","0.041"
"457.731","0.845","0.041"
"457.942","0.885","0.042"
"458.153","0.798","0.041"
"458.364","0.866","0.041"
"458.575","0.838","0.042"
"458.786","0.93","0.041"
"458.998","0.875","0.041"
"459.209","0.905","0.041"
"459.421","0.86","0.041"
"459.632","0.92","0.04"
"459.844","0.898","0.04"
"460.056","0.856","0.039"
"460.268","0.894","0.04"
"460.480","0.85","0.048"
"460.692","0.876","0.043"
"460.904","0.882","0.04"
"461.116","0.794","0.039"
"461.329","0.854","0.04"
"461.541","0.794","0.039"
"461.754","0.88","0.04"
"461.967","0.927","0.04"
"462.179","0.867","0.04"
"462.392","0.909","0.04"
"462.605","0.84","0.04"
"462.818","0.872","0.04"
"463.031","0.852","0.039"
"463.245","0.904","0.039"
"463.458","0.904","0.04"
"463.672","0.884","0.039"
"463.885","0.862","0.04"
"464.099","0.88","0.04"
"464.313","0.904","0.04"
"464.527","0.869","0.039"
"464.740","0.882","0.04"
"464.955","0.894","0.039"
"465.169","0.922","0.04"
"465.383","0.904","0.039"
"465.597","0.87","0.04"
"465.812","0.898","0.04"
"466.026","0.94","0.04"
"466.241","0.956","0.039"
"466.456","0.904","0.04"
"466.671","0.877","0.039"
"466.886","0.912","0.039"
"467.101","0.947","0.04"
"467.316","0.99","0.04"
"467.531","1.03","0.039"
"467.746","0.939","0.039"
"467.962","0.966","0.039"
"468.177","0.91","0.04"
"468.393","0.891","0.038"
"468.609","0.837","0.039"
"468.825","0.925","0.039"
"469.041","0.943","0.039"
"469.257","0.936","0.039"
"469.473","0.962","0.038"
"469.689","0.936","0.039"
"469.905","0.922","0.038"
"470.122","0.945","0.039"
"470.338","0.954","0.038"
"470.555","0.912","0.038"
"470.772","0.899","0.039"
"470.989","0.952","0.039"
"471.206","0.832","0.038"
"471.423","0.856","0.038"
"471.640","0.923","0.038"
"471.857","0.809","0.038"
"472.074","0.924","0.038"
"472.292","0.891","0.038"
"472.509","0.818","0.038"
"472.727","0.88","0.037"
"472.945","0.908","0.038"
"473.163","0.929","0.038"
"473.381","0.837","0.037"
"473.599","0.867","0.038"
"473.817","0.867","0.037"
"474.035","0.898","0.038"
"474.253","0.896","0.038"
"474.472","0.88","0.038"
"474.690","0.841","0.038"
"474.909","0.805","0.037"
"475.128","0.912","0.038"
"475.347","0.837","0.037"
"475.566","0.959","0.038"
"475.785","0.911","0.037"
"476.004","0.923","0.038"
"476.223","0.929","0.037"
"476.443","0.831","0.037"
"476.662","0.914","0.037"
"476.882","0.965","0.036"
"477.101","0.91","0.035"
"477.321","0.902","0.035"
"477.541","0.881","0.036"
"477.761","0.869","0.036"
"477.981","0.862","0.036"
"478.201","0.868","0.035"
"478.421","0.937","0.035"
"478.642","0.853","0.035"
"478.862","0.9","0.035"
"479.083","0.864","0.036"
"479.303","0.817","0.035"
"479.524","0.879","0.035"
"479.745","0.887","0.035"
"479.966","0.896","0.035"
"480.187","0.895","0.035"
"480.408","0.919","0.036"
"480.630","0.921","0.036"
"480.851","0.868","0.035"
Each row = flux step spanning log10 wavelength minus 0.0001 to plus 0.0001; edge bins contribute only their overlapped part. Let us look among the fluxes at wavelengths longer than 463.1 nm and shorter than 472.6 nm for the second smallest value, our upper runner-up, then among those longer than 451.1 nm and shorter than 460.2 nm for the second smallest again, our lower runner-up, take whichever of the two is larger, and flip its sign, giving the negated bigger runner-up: -0.84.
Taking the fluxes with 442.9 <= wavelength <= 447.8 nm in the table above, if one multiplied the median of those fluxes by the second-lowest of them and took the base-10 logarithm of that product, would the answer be -0.113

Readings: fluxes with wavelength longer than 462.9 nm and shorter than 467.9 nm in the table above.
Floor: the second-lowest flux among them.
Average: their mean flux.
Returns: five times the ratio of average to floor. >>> 5.28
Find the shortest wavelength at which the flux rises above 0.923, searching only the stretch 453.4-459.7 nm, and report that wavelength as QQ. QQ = 453.744 nm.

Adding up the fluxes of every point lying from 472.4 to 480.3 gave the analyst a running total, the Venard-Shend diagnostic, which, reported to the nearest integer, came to 32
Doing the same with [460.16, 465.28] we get 21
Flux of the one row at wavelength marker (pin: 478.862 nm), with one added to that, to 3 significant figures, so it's 1.90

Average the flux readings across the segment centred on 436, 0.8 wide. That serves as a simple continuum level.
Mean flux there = 0.94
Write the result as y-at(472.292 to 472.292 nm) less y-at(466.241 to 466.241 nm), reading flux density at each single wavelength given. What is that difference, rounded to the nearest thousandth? -0.065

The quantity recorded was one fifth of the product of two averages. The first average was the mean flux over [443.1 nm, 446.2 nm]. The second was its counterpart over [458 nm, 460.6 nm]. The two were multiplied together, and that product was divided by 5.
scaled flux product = 0.160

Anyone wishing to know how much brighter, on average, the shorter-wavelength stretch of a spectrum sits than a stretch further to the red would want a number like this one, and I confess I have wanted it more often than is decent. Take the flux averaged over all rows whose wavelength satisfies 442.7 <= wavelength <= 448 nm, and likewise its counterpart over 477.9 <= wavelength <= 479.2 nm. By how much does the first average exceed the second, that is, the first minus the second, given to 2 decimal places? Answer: 0.04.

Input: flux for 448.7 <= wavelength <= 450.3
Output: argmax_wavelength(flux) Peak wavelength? 449.170 nm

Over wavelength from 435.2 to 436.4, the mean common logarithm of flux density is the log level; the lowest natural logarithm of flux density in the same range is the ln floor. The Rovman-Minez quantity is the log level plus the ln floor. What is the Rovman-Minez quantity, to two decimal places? -0.19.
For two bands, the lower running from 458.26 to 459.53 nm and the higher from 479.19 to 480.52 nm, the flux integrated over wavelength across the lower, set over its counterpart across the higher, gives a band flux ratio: 0.95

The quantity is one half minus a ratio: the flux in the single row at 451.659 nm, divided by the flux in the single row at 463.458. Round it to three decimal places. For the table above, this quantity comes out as -0.491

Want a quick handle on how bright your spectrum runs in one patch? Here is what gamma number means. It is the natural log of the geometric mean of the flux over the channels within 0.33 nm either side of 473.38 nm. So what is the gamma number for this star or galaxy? -0.13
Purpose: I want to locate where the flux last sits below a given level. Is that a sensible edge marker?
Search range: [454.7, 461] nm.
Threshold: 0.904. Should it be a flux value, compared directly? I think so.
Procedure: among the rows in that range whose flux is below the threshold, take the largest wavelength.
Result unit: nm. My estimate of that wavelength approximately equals 460.904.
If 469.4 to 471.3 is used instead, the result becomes 471.206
